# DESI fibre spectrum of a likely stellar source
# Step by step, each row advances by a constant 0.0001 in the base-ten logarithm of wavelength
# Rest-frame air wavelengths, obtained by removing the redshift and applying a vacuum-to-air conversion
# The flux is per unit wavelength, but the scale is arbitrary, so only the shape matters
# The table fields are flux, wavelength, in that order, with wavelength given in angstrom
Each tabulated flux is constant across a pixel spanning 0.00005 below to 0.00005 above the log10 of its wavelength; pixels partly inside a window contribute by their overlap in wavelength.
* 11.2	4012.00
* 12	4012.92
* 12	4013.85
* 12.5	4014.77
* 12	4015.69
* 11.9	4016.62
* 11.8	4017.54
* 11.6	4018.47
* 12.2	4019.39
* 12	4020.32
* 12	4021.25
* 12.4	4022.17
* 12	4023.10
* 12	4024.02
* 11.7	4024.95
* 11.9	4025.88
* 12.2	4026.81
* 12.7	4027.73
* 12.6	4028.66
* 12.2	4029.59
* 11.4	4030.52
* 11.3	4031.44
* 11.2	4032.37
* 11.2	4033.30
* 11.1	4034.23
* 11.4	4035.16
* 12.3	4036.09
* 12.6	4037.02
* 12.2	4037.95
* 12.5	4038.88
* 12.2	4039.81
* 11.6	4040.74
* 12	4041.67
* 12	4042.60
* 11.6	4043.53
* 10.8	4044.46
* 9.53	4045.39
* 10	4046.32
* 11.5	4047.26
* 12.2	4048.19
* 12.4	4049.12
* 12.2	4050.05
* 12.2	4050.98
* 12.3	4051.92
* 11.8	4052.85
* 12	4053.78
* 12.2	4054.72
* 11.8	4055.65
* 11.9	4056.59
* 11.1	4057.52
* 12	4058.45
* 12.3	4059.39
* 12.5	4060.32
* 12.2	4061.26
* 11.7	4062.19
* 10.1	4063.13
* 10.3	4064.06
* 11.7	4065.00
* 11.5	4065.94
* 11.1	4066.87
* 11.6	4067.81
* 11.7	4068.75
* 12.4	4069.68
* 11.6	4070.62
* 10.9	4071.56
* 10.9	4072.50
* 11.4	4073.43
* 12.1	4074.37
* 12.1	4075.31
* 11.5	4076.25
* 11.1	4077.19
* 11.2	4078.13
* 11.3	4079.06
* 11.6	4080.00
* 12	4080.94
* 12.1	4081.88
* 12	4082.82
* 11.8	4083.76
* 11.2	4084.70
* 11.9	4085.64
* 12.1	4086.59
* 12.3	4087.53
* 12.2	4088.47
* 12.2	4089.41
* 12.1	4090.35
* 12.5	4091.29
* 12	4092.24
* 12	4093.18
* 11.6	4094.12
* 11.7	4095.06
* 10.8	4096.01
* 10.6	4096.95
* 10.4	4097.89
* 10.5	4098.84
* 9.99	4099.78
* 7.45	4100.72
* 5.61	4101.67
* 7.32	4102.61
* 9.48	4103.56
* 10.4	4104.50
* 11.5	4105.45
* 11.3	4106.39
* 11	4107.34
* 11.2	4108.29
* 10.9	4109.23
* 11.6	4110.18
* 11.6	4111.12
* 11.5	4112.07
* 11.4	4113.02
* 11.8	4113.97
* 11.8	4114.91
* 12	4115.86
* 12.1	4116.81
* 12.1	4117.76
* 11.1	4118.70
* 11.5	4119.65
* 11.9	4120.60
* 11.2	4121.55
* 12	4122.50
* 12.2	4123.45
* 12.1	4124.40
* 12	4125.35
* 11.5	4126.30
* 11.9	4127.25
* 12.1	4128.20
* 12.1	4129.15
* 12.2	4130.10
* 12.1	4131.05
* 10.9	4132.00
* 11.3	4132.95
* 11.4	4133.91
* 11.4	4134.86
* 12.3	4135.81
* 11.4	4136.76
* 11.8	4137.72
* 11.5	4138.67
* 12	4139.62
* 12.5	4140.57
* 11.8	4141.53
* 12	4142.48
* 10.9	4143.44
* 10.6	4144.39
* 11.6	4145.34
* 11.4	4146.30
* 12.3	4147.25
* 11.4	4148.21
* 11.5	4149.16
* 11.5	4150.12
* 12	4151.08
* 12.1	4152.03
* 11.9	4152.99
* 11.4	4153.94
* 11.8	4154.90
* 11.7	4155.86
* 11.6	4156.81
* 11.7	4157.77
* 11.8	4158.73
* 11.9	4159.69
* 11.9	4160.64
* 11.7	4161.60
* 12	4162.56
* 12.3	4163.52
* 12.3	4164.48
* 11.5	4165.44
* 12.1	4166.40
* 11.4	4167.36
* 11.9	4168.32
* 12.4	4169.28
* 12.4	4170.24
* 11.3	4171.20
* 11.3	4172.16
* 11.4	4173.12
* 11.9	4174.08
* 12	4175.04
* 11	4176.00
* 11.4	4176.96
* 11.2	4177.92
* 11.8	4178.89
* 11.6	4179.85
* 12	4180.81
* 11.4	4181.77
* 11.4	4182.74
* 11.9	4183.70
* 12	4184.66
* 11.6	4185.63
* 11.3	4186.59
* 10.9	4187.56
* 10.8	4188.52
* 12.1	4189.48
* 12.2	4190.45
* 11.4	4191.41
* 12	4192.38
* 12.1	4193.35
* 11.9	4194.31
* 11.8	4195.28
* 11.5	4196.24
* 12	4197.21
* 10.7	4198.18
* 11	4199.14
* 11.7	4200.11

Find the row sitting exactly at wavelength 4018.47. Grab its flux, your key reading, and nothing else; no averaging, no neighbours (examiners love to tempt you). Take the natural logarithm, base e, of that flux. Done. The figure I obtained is 2.45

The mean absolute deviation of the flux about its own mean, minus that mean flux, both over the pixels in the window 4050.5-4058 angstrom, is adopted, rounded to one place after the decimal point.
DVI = -11.7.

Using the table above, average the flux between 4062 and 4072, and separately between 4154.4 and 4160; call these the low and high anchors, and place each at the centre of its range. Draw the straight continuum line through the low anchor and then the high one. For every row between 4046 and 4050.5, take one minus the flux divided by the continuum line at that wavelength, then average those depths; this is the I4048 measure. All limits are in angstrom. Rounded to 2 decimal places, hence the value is -0.04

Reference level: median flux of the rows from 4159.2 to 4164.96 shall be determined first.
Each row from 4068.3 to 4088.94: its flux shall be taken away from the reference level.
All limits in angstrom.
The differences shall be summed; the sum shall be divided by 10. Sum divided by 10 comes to 0.55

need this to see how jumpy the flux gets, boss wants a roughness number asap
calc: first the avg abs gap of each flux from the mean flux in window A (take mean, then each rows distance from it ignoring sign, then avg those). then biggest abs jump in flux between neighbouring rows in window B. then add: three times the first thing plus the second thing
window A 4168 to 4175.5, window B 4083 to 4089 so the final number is 1.81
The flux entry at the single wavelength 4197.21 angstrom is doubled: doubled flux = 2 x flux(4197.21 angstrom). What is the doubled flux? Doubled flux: 24.0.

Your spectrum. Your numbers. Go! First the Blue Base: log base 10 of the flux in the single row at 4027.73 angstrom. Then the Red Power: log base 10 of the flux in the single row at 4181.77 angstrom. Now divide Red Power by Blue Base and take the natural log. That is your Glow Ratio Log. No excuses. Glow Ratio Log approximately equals -0.043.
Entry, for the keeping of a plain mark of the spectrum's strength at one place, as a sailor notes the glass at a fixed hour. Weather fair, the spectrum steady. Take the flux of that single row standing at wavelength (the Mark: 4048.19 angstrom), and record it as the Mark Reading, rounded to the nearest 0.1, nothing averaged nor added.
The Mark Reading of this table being 12.2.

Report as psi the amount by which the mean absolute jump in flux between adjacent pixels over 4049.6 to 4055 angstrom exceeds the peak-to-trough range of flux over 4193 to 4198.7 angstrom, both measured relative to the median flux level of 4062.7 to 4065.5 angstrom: -1.20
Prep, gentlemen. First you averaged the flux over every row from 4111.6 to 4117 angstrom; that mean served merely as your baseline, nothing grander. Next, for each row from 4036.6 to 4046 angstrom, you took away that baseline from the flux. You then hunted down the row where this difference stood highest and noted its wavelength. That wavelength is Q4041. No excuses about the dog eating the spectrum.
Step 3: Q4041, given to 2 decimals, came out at 4037.02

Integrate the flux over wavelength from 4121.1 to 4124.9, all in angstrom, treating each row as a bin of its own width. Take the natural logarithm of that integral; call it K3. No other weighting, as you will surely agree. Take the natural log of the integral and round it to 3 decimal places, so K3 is 3.809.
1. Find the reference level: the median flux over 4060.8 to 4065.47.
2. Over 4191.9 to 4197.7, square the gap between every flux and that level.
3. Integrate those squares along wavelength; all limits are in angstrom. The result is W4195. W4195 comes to 0.4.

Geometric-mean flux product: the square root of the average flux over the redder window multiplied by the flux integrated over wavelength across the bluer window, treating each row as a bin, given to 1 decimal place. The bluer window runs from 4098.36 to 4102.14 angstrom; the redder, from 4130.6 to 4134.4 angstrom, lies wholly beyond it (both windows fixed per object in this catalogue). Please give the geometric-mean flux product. 19.0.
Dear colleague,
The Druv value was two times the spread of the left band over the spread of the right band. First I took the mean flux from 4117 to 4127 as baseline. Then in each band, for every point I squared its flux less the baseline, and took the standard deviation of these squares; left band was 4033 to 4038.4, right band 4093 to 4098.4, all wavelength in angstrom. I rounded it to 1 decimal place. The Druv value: 0.5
